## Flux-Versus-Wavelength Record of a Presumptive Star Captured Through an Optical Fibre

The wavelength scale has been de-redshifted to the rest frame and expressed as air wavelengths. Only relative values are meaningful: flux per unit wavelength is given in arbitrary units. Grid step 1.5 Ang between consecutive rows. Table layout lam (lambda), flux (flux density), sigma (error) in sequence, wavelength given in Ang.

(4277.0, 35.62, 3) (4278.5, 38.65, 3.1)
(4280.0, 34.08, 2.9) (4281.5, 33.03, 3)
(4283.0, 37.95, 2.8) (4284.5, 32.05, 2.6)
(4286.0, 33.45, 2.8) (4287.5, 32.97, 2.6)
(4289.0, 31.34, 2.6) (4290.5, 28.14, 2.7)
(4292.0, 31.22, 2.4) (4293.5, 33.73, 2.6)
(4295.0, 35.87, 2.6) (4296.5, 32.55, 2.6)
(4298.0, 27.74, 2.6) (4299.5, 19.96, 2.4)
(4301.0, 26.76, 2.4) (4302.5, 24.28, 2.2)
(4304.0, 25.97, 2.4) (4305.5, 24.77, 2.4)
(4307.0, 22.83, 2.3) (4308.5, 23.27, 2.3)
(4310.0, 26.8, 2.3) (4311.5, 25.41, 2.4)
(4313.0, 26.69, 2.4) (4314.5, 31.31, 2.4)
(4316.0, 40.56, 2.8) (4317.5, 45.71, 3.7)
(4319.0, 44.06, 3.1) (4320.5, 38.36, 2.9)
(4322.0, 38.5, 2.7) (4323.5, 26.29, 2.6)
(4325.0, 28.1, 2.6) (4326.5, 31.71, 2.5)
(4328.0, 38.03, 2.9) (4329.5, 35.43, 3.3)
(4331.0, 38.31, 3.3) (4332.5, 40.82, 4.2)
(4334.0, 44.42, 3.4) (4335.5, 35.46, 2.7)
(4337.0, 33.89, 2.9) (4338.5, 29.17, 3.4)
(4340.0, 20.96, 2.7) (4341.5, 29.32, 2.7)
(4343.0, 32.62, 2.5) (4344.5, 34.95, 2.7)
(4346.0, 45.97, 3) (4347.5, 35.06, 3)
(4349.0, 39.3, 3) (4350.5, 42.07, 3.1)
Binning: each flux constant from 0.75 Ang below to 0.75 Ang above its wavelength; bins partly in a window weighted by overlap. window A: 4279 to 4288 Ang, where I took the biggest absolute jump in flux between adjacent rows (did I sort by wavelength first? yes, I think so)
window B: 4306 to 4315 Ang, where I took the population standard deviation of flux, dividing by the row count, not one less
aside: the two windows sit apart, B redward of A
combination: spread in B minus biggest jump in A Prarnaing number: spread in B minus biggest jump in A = -3.1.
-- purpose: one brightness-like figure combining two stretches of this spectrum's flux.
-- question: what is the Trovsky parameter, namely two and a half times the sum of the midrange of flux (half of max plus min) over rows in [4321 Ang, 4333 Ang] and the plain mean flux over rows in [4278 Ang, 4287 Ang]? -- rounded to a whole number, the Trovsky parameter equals 171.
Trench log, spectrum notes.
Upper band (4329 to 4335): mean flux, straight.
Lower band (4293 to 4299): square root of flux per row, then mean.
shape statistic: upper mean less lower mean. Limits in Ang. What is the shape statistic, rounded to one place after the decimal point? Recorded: 34.1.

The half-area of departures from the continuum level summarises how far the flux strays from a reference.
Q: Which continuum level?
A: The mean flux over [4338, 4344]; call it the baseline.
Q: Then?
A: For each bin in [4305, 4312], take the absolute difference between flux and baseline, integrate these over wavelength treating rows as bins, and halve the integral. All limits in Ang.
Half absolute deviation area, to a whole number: 13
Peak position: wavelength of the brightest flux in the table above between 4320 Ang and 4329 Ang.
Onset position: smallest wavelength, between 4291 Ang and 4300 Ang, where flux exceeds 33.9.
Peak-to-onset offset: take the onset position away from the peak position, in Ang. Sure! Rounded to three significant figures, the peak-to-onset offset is 27.0 Ang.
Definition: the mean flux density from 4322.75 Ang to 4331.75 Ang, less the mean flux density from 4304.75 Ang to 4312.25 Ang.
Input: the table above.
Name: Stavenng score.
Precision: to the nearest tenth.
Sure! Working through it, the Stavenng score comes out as 8.4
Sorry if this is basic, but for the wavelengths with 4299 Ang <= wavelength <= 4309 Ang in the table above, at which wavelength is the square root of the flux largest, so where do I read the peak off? 4301.0 Ang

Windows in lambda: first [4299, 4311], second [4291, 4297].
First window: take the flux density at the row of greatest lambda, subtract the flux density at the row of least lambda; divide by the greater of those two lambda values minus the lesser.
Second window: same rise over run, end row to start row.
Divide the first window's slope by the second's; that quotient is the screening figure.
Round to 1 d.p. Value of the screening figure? 2.2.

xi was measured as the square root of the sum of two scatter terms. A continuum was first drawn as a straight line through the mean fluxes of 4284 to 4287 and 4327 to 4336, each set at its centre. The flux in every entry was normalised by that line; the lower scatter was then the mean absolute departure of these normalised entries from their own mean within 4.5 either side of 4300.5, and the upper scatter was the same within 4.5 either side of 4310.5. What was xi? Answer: 0.38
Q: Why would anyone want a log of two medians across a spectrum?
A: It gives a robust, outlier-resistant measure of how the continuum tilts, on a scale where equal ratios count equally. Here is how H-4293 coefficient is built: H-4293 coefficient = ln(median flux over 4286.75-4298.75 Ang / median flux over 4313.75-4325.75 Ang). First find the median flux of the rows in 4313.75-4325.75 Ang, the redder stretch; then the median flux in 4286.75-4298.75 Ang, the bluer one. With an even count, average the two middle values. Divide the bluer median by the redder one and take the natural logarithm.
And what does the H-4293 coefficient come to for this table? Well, -0.18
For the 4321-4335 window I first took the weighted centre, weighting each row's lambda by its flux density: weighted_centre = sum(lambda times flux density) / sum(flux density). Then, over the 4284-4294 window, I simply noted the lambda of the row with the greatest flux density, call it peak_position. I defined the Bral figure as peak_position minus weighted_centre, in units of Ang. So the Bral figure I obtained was -34.9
